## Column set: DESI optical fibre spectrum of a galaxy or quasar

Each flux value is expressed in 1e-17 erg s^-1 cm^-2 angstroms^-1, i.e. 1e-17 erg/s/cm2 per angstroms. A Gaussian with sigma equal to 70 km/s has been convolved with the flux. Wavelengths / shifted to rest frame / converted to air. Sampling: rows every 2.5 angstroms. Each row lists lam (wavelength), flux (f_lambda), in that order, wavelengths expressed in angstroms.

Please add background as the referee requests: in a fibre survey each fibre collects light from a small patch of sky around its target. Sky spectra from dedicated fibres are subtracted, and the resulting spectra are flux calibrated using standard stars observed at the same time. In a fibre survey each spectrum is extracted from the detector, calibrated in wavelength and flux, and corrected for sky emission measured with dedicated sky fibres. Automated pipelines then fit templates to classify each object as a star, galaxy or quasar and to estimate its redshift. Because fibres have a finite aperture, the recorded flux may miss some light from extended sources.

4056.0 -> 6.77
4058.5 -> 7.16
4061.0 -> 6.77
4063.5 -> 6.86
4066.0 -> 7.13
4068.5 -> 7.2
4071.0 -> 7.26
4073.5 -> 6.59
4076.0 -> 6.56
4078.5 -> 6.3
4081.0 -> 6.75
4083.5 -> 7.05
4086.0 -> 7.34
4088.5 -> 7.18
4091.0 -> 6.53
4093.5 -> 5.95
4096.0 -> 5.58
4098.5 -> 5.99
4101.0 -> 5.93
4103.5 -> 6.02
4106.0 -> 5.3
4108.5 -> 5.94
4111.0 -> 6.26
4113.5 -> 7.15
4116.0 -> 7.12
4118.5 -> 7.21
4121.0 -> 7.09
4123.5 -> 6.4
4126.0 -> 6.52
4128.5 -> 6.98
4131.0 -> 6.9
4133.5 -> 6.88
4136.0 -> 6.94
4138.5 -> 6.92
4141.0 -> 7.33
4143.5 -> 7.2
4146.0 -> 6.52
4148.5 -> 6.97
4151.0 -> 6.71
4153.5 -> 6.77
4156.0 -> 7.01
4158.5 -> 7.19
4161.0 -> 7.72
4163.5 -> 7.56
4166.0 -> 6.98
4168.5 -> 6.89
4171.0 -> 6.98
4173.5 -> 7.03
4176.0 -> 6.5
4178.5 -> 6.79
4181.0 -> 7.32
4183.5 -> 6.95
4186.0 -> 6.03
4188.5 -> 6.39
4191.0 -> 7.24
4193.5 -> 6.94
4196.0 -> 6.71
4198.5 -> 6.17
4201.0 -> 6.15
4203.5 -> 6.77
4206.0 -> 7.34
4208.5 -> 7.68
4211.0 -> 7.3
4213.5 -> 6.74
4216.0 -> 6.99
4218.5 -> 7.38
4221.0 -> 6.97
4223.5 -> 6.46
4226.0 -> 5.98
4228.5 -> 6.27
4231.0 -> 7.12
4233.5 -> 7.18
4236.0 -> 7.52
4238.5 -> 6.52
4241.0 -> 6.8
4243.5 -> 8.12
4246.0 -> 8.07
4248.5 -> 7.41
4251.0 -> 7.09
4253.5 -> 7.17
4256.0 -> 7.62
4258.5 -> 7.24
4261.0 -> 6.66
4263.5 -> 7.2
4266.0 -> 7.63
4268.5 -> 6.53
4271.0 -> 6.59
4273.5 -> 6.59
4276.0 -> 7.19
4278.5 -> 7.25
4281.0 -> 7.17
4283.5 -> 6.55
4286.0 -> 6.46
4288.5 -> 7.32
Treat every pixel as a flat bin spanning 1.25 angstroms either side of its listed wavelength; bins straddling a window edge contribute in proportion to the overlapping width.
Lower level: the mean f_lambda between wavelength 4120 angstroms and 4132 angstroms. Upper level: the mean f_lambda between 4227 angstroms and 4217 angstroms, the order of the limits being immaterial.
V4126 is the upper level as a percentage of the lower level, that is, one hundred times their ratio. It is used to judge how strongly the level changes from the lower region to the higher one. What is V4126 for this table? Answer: 99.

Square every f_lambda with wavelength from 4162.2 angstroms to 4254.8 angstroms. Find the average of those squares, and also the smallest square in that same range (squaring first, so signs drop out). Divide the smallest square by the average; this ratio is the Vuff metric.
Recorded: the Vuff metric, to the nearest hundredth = 0.73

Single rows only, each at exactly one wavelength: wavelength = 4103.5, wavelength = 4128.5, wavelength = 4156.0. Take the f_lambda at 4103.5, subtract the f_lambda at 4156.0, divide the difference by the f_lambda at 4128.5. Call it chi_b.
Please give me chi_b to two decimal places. -0.14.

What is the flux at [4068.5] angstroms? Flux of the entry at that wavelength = 7.2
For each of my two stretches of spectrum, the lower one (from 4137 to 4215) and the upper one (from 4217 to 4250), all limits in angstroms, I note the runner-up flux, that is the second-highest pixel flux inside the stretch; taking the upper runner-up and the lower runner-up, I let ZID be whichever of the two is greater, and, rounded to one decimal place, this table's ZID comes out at 8.1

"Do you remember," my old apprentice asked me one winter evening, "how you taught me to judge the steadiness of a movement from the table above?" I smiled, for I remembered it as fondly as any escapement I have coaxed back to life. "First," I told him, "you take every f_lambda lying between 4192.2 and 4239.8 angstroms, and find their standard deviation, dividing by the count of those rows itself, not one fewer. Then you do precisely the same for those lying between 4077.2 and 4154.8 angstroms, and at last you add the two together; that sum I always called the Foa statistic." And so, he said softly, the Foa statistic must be 1.02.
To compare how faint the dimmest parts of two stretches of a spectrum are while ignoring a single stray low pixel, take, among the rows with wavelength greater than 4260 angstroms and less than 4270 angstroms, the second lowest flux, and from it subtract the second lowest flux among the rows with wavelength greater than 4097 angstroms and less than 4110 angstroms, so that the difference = 0.7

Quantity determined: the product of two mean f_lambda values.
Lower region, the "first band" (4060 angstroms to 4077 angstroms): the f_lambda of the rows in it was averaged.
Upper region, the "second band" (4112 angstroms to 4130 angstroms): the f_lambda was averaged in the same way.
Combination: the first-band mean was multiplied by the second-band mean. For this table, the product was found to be 48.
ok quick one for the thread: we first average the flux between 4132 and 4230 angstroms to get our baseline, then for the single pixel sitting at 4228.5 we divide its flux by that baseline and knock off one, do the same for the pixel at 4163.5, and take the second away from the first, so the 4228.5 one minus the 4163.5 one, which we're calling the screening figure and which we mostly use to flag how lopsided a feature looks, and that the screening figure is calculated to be -0.19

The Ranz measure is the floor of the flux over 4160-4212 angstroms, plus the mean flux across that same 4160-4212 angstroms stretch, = 13.0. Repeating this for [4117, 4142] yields 13.3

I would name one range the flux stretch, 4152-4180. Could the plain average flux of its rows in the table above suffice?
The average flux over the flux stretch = 7.04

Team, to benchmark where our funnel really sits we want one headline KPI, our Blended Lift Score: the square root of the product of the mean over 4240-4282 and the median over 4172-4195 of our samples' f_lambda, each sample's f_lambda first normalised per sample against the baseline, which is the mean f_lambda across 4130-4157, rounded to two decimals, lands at 1.02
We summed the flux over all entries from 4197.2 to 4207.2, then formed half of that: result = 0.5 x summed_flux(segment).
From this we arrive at 13.2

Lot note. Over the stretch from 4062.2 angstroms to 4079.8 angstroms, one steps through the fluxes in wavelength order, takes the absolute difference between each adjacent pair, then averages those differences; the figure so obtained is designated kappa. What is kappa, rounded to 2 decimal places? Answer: 0.23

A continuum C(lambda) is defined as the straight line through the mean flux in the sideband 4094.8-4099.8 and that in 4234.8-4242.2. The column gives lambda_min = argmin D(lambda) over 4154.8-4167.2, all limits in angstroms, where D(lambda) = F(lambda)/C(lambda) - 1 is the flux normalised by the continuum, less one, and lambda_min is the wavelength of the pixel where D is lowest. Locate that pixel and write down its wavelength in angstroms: 4166.0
